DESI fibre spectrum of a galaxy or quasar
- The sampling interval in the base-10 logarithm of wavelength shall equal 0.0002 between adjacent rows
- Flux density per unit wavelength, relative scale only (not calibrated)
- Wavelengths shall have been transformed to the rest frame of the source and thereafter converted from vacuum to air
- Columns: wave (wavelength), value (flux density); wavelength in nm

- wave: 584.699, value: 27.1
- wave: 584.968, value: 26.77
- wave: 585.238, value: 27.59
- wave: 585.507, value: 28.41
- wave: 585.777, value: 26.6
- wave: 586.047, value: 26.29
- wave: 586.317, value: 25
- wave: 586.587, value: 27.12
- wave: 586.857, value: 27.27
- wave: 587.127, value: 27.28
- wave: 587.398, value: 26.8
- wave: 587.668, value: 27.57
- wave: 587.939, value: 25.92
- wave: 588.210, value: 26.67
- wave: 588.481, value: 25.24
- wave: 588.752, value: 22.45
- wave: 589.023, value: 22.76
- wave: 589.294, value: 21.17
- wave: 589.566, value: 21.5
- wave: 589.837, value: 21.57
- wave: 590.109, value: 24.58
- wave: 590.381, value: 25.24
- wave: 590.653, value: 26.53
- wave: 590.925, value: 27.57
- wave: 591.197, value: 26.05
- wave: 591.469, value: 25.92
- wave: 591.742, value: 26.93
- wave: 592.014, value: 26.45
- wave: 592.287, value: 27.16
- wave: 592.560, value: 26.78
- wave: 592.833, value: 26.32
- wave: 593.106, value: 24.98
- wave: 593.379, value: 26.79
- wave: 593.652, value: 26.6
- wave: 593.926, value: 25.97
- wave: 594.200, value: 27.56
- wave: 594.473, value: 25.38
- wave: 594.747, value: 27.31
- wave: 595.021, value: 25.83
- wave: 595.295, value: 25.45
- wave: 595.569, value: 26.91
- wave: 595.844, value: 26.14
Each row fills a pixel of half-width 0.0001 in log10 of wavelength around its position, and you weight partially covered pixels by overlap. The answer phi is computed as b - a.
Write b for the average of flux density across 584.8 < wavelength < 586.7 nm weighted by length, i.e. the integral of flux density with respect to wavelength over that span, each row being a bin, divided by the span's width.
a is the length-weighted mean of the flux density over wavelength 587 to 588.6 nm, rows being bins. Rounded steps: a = 26.6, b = 26.83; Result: 0.24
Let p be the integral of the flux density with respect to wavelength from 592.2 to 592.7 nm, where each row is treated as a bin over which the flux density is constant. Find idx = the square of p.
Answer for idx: 181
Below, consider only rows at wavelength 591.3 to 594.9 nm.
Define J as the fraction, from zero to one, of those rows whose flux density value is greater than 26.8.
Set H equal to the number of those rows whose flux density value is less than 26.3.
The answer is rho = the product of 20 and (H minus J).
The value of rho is 74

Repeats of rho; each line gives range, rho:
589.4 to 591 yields 77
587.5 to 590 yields 138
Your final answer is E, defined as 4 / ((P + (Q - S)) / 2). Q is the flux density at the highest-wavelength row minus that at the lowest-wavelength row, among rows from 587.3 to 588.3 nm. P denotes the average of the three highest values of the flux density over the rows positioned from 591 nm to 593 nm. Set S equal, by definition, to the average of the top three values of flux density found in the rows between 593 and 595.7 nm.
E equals -18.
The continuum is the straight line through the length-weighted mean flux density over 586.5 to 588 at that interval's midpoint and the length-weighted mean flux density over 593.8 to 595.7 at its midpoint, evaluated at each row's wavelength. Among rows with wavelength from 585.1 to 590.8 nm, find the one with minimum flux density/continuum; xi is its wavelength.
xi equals 589.294 nm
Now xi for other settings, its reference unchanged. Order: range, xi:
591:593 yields 591.469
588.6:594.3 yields 589.294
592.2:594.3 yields 593.106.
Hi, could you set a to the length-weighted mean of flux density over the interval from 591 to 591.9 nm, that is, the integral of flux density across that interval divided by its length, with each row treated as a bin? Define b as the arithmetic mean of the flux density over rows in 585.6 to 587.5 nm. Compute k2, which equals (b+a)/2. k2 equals 26.5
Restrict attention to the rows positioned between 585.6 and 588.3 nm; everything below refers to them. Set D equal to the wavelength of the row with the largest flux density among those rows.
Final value 587.668 nm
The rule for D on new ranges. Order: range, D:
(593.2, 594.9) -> 594.200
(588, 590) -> 588.210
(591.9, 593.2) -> 592.287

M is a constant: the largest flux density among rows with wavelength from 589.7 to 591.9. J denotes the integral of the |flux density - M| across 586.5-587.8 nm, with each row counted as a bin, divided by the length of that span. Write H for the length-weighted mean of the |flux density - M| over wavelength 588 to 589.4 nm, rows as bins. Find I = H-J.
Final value 3.4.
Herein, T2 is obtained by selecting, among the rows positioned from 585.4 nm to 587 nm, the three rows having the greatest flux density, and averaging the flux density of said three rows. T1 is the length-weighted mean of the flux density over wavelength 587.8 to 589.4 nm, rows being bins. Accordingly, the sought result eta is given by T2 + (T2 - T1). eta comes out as 31.1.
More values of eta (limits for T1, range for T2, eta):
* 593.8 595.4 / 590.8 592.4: 28.2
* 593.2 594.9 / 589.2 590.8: 24.3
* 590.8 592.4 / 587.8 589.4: 25.2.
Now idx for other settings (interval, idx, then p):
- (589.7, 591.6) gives 2321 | 48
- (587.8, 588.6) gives 431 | 21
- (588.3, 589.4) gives 647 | 25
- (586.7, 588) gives 1235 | 35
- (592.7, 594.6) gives 2485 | 50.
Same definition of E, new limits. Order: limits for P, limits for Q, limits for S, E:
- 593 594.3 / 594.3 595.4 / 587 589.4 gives -49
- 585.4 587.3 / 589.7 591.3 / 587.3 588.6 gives 2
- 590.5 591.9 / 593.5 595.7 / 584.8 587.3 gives -18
